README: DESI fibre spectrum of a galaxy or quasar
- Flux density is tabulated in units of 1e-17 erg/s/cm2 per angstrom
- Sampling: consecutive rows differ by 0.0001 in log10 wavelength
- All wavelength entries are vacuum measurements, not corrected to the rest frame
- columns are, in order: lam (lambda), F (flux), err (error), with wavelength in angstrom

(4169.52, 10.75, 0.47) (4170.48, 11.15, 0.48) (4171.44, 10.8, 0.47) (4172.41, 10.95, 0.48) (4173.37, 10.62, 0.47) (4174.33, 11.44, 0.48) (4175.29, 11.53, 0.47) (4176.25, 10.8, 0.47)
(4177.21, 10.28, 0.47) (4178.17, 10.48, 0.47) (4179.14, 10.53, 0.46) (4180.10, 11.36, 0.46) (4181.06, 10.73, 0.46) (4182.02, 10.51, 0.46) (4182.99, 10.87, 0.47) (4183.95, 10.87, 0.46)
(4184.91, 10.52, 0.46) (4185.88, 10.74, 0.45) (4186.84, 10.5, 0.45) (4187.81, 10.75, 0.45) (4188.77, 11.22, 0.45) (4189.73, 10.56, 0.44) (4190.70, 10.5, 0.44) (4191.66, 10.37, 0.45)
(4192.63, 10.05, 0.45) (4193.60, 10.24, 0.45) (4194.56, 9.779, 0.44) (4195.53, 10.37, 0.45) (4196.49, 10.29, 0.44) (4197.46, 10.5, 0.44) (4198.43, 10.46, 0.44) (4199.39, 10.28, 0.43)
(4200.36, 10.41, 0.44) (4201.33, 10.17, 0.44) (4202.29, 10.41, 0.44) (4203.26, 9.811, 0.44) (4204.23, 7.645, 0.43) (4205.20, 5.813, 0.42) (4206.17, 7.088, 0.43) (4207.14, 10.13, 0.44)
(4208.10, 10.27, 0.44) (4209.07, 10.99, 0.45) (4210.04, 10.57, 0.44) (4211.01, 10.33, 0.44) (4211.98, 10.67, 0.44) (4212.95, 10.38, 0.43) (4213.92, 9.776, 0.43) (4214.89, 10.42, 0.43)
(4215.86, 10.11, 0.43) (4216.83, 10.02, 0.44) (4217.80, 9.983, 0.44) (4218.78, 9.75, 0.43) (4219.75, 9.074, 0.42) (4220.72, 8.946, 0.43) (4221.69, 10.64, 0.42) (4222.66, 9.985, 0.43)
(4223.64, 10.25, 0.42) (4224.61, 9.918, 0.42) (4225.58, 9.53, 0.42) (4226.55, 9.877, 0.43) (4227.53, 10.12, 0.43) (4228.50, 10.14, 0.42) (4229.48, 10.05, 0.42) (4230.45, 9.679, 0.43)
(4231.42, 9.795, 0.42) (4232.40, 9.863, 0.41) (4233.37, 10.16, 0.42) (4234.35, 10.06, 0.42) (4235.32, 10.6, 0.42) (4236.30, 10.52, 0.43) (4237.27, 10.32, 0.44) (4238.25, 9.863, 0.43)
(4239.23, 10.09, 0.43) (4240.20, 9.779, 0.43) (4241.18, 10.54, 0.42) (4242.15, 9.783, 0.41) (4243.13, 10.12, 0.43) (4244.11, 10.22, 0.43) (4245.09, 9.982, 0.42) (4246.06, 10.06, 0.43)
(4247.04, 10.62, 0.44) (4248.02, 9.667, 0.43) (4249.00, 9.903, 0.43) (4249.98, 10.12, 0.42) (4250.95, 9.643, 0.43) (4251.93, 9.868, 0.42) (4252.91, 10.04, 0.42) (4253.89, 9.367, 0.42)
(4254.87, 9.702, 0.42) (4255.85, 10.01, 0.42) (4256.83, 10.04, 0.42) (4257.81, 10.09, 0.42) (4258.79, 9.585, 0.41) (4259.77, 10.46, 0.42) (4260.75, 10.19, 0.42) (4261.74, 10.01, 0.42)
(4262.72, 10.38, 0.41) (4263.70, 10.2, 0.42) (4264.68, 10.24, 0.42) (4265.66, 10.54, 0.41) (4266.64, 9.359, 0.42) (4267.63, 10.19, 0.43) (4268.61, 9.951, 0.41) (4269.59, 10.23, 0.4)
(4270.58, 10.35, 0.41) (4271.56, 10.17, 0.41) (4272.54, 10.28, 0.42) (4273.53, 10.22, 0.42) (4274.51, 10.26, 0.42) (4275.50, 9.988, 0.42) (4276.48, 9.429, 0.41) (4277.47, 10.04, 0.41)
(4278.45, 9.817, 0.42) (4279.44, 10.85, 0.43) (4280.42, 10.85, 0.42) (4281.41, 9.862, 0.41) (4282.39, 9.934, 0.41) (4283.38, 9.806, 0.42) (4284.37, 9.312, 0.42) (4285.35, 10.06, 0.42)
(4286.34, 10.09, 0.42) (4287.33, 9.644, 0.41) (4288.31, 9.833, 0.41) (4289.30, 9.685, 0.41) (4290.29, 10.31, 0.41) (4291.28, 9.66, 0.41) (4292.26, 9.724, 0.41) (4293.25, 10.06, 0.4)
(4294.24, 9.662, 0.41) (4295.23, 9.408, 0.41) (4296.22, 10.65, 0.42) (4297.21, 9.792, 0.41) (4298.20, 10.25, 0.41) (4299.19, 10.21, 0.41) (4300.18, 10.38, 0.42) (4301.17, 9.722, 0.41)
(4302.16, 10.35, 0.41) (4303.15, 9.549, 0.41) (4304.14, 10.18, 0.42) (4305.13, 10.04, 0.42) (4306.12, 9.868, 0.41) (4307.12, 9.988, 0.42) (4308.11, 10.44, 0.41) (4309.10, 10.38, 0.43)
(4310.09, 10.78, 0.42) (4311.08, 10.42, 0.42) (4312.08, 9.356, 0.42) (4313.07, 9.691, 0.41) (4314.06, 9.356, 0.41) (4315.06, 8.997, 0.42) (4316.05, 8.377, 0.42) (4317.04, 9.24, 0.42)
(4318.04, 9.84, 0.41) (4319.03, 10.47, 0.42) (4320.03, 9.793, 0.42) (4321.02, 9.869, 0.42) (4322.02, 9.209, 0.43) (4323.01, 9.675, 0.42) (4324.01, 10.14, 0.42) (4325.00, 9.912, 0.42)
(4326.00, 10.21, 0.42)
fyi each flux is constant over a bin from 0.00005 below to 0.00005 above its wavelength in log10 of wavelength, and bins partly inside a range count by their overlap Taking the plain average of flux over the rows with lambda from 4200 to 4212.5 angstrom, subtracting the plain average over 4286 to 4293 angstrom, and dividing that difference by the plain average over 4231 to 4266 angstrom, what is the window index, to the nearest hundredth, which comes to -0.03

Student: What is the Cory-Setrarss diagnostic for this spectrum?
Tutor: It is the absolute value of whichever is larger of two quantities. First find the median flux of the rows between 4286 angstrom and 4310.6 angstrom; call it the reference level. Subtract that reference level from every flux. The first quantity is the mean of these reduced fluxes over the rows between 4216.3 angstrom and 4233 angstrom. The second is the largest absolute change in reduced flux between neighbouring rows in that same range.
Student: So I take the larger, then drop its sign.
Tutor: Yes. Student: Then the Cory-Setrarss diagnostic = 1.7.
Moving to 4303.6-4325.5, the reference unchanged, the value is 1.1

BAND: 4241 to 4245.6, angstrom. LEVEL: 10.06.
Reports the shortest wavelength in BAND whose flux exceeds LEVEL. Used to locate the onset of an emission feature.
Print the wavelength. 4241.18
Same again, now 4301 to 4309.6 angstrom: 4302.16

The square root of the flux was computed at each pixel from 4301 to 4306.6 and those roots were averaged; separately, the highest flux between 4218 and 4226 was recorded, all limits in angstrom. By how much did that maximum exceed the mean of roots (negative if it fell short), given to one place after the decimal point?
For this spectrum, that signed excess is 7.5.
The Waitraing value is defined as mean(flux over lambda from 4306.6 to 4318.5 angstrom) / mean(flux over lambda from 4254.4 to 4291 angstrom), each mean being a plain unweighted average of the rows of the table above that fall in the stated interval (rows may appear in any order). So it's 0.97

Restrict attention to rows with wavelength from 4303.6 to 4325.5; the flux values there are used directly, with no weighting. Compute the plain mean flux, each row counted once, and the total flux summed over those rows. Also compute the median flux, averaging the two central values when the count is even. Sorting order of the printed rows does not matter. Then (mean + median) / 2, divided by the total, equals 0.0456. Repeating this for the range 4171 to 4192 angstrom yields 0.0454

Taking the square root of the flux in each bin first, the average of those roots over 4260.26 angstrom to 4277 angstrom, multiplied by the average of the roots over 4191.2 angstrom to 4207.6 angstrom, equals 9.8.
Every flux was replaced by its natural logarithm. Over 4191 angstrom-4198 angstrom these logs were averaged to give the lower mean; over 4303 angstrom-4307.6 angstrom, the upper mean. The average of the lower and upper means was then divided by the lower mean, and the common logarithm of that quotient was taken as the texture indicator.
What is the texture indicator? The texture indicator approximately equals -0.0028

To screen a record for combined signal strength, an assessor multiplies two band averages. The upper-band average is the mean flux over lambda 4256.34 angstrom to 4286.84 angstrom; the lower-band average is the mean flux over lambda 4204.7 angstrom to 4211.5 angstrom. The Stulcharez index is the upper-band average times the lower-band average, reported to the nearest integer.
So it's 94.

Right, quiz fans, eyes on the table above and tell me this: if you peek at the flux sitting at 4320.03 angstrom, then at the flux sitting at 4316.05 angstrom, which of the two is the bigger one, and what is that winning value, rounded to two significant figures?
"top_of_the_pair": 9.8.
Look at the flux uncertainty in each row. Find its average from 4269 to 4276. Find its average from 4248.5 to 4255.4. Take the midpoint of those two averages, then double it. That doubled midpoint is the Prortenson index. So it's 0.837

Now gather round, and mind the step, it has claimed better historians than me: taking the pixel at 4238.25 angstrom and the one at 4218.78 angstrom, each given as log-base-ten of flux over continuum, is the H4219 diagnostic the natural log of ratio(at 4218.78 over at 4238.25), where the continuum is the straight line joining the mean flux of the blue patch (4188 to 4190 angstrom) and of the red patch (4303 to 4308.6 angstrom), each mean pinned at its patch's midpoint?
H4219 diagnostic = 0.3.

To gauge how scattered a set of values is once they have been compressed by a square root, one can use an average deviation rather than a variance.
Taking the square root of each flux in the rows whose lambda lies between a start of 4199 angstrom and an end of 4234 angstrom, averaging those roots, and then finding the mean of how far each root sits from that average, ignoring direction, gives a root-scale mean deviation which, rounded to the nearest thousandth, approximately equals 0.103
